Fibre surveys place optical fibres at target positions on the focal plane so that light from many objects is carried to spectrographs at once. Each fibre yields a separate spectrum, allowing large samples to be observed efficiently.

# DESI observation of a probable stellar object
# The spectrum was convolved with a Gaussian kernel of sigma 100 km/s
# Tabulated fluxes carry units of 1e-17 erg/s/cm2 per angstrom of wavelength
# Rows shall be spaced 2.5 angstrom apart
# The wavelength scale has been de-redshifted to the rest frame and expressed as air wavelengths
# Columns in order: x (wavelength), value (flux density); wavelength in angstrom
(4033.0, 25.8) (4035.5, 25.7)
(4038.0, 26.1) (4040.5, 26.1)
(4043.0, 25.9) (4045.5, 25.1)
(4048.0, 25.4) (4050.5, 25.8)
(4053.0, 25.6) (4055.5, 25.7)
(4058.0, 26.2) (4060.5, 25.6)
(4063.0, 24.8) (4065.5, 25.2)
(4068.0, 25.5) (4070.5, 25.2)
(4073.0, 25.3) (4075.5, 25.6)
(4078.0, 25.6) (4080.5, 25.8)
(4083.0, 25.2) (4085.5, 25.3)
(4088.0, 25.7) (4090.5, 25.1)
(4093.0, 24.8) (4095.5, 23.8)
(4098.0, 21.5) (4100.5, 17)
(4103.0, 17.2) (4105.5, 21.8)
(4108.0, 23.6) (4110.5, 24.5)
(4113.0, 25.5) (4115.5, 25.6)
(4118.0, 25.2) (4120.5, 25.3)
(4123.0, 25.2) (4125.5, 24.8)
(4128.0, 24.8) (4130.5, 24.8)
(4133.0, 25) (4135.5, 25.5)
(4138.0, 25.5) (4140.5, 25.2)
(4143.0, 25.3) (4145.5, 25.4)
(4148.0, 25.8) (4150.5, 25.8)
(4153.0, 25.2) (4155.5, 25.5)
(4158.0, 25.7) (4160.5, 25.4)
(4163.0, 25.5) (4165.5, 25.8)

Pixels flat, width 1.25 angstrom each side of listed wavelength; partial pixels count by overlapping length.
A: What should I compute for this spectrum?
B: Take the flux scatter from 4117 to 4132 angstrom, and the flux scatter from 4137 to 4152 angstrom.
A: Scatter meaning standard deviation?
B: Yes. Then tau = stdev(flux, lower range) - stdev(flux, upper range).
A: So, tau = -0.01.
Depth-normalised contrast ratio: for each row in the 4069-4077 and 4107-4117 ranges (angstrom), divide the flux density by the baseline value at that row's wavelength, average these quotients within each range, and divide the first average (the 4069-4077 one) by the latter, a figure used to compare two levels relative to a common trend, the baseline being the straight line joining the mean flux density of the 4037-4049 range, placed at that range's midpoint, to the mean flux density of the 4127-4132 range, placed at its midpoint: 1.01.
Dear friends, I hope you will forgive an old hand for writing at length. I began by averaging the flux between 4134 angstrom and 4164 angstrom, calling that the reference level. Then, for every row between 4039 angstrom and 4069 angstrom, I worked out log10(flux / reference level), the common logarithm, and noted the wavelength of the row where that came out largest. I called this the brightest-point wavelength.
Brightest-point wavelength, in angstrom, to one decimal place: 4058.0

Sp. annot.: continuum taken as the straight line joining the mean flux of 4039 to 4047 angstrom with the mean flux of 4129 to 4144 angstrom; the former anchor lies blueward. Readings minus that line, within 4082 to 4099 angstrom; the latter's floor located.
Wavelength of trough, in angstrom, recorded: 4098.0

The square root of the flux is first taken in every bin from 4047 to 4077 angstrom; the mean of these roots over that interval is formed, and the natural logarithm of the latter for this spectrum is 1.62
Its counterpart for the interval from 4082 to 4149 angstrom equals 1.59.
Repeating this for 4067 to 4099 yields 1.61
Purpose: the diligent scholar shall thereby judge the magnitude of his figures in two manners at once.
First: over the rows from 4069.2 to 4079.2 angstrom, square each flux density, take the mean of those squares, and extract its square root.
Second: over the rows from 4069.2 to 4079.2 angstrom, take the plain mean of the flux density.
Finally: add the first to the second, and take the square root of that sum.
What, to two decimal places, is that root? 7.13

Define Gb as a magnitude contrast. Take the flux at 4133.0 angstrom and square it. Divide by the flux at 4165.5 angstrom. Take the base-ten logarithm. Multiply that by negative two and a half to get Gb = -3.46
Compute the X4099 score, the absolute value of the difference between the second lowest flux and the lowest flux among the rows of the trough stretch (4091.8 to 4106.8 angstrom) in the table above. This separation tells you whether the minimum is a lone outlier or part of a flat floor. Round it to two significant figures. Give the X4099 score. 0.20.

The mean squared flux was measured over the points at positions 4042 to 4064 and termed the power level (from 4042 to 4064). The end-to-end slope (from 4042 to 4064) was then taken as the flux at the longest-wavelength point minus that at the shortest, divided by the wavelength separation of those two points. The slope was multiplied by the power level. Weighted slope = -36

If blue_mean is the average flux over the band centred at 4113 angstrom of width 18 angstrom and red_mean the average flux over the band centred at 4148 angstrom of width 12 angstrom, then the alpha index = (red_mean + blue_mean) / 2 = 25.0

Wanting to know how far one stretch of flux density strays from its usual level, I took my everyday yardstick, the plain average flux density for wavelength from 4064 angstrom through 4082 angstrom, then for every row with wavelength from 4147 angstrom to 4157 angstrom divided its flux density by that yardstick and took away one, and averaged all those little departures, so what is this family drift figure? 0.005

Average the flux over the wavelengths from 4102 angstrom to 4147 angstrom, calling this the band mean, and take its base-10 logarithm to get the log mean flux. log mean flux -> 1.39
